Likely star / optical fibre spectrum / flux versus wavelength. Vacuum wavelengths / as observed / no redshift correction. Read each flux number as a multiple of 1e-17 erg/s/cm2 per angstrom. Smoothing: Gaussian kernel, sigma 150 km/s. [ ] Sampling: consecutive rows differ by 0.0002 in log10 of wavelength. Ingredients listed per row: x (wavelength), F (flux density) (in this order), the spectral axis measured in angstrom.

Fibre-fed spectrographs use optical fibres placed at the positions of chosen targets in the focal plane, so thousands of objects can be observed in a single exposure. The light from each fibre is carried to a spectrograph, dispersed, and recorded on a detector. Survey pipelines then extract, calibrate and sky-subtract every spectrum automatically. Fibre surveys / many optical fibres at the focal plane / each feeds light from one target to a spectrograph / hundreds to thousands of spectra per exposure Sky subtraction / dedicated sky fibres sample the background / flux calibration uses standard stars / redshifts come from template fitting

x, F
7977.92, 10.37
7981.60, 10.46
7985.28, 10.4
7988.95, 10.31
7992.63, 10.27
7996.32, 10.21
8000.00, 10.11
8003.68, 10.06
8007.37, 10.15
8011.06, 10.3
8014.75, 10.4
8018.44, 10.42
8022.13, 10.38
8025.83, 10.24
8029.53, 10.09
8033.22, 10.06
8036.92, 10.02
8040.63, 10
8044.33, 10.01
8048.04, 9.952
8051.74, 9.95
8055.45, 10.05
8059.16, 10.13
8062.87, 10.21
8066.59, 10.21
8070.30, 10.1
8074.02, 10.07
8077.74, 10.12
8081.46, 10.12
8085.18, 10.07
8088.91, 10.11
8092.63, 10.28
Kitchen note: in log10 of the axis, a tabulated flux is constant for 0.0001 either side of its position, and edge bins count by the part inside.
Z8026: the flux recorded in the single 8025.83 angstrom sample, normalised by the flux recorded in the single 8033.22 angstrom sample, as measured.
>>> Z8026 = 1.02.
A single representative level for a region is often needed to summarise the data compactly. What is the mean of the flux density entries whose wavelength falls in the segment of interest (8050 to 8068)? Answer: 10.1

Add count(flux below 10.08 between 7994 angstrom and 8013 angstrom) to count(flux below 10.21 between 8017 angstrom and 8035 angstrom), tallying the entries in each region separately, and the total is 3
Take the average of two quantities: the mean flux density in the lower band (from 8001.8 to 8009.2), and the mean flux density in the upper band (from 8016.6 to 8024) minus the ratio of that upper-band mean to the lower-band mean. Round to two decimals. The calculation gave 9.74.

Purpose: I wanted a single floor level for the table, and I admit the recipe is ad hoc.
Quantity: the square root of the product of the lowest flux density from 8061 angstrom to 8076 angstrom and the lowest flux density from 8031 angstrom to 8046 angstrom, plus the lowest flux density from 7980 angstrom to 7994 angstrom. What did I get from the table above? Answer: 20.3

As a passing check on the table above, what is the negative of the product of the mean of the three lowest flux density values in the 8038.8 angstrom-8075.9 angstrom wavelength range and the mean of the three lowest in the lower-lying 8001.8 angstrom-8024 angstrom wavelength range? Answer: -101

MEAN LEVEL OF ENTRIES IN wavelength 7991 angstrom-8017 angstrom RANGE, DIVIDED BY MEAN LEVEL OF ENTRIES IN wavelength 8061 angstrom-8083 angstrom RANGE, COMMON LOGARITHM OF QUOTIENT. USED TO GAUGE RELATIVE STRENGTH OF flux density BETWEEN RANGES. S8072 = 0.003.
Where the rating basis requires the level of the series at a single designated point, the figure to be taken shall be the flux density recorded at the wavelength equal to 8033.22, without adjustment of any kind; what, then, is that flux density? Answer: 10.06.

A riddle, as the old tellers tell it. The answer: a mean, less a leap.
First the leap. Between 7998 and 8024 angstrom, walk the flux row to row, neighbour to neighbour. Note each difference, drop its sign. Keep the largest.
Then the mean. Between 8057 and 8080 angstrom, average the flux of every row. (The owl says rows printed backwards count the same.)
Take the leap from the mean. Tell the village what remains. 9.99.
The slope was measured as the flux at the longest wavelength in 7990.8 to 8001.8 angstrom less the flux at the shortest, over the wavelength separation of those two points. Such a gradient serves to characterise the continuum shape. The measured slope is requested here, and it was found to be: -0.022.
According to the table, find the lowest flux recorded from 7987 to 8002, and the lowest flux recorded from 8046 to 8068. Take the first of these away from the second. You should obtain -0.16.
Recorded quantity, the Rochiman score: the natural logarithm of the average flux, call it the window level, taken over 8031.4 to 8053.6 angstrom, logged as 2.30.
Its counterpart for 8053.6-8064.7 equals 2.32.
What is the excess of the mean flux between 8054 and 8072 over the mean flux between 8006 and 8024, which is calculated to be -0.19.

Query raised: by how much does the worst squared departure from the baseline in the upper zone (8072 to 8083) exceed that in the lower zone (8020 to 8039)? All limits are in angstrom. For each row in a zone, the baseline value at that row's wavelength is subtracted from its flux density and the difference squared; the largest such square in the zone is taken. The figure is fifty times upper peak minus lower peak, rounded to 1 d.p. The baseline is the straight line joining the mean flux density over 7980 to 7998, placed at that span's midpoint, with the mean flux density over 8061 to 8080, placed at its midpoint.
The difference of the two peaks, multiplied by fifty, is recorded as -1.8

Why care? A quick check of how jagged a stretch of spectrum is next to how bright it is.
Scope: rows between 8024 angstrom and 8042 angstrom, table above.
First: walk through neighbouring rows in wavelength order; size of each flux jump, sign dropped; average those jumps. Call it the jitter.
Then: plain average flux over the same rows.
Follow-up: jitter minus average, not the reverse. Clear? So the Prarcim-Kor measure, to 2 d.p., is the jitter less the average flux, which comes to -10.02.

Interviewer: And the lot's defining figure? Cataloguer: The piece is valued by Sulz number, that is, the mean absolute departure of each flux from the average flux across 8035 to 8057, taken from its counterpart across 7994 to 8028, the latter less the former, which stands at 0.08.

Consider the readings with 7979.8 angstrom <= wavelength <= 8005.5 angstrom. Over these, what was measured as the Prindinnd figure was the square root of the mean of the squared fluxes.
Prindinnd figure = 10.3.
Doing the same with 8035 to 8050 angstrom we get 10.0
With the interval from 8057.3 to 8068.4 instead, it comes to 10.2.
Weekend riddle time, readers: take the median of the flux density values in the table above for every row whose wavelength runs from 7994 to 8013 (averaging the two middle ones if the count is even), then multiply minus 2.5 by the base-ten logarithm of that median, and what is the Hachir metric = -2.52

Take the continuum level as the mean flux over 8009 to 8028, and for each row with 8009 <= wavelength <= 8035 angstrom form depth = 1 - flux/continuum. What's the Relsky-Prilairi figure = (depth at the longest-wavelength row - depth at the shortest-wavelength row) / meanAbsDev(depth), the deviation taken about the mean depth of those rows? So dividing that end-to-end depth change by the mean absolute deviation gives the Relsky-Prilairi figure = 2.0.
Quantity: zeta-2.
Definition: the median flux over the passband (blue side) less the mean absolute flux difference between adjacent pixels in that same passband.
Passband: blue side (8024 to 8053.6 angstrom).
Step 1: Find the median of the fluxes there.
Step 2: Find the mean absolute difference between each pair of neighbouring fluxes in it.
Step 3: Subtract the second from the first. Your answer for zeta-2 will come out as 10.0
